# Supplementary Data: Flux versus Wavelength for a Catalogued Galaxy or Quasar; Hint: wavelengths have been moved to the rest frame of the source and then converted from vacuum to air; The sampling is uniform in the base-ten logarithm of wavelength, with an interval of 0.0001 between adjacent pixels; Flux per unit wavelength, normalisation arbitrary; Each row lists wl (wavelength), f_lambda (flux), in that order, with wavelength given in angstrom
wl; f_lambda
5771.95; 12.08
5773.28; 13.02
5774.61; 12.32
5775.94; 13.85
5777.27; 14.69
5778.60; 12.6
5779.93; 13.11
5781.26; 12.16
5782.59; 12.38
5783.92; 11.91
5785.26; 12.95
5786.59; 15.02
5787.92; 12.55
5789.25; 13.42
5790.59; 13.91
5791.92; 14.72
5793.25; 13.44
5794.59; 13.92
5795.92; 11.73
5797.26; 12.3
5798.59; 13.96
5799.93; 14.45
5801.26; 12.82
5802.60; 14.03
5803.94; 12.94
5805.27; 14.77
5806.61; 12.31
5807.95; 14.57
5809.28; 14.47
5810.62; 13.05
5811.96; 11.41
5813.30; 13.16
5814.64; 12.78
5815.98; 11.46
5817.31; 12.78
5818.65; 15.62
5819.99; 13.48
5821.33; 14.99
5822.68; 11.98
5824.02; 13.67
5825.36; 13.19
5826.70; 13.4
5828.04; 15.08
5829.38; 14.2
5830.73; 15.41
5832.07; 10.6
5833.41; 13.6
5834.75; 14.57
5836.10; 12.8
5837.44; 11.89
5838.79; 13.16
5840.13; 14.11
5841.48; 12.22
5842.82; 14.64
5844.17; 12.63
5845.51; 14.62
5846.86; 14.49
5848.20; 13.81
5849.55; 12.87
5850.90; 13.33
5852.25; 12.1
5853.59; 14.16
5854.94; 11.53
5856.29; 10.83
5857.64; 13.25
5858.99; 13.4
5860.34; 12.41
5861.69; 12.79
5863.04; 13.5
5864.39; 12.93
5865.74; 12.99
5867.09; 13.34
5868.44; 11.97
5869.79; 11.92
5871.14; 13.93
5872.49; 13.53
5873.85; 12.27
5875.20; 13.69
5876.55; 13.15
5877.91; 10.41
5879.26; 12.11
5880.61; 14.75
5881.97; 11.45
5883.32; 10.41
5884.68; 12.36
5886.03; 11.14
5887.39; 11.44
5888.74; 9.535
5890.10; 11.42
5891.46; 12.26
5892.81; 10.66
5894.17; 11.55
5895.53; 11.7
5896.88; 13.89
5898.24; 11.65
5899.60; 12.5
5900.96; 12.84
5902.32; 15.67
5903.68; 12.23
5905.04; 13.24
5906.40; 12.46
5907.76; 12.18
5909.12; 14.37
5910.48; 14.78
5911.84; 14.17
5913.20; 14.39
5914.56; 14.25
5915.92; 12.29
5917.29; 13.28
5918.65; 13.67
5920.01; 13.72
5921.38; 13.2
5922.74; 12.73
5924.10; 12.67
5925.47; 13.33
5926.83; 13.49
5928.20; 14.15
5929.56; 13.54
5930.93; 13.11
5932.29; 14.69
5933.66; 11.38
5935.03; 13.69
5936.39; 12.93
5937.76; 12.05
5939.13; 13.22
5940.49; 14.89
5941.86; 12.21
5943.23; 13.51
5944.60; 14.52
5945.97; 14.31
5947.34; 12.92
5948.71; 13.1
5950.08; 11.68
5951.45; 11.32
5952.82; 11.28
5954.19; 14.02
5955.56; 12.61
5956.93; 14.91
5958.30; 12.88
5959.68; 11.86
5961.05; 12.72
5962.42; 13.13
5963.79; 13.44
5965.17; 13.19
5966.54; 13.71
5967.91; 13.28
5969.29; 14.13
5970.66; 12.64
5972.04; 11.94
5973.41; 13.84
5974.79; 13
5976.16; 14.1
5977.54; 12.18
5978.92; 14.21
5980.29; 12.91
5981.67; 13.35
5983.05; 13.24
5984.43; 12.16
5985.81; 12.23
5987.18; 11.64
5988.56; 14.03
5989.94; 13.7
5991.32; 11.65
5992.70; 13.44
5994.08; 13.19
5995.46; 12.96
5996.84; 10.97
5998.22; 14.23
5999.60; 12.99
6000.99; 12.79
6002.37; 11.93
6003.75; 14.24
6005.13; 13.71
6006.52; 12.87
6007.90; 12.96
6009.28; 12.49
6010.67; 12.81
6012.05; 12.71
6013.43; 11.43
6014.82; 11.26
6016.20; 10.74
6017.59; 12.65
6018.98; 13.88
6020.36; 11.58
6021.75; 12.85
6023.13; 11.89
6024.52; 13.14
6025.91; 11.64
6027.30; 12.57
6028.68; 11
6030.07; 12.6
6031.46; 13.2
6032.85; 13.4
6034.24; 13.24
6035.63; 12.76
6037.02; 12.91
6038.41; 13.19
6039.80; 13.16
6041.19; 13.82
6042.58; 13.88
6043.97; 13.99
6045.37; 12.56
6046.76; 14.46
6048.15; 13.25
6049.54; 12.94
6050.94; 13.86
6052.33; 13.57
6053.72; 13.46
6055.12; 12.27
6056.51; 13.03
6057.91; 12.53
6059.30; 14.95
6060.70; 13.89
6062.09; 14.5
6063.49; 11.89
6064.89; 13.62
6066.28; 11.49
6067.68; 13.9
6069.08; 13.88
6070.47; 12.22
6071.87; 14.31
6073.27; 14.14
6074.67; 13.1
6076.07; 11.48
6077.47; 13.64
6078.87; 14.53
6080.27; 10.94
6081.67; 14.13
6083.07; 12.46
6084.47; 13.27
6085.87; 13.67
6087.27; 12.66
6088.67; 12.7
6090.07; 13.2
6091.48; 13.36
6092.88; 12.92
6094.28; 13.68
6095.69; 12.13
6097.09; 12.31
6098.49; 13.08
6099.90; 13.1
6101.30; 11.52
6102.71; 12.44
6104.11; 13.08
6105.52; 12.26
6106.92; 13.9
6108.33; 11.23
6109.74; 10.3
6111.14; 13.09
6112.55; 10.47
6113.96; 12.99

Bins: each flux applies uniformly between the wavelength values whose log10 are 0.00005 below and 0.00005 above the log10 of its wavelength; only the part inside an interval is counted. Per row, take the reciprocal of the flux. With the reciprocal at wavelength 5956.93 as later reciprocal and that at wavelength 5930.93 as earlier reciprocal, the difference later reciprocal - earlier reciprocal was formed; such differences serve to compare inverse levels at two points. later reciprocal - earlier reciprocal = -0.0092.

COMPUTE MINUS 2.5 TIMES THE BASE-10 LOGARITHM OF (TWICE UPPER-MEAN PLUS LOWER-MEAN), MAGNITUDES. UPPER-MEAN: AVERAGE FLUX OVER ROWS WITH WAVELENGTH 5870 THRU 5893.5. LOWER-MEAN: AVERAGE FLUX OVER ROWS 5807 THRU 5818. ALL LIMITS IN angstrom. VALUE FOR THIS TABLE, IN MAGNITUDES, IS -3.92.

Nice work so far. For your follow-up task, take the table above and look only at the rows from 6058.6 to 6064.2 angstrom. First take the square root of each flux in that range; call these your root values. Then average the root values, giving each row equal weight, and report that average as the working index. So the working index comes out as 3.71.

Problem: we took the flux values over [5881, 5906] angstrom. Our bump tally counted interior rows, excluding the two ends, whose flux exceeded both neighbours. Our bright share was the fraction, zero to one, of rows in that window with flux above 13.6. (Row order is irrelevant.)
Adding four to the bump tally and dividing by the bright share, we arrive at 81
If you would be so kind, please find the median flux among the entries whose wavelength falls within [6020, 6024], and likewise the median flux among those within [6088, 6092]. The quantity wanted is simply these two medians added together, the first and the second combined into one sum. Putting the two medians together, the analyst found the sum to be 25.1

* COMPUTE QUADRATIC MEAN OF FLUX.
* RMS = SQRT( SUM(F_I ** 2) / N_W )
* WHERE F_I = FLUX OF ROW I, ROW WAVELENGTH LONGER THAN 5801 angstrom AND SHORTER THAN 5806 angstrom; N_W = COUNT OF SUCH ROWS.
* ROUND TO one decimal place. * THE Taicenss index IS 13.7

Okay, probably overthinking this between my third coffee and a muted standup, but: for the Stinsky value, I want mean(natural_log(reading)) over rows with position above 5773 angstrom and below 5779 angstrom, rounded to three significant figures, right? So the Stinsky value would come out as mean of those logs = 2.59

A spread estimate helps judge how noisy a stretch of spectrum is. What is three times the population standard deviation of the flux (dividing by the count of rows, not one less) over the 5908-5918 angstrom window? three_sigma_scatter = 2.4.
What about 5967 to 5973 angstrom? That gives 2.4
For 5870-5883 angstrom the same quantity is 3.8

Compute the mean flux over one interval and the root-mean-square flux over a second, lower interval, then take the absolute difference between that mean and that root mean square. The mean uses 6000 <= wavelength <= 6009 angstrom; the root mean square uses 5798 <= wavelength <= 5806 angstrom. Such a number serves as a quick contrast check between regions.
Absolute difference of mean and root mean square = 0.8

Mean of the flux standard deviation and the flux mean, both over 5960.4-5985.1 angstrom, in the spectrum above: 6.9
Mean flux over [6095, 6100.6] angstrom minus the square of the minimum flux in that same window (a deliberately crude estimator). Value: -134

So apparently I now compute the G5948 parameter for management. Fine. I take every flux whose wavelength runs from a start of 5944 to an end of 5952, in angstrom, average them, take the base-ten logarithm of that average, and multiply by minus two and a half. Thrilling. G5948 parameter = -2.78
